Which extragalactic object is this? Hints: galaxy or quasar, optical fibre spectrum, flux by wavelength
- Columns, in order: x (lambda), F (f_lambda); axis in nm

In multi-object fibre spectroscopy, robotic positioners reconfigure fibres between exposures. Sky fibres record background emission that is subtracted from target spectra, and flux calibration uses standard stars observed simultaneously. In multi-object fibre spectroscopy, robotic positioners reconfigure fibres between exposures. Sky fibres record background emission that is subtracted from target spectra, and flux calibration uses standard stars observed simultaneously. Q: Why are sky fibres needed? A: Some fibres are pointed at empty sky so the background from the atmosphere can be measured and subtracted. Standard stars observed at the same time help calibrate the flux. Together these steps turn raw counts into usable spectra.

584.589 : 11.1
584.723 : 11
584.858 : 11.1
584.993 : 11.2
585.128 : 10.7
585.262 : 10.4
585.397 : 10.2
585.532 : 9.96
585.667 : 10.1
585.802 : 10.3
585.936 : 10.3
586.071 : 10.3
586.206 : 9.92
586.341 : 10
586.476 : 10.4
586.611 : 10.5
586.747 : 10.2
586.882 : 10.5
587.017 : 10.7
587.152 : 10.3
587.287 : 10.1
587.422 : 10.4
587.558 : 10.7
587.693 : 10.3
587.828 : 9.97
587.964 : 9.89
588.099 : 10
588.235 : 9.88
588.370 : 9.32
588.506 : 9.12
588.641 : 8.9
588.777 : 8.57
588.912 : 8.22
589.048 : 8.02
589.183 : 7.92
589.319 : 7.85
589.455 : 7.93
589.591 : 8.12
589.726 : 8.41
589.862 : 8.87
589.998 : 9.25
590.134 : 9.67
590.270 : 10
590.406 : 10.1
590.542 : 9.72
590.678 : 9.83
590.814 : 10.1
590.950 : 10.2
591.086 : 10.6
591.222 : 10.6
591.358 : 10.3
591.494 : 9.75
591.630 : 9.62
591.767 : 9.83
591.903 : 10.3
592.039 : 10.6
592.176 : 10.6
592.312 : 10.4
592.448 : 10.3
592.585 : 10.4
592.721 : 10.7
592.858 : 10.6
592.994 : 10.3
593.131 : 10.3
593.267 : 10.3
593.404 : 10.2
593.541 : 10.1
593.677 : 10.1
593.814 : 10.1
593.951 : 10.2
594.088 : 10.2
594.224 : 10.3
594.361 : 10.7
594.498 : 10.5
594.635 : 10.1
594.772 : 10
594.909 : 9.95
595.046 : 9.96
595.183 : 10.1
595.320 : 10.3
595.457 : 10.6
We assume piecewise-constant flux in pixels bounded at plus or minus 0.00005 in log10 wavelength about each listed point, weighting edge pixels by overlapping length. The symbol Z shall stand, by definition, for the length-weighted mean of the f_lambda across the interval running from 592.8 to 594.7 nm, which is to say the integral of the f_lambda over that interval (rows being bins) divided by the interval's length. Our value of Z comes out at 10.3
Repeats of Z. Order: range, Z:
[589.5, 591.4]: 9.7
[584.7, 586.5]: 10.4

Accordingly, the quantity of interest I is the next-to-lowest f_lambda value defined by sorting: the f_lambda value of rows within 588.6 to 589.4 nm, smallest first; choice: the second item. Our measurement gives 7.92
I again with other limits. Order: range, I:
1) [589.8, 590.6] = 9.25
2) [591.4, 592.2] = 9.75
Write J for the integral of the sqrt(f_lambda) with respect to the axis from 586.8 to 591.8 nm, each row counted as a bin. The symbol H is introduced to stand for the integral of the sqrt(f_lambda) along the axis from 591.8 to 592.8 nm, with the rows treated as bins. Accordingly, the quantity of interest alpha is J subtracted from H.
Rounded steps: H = 3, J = 15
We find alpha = -12.2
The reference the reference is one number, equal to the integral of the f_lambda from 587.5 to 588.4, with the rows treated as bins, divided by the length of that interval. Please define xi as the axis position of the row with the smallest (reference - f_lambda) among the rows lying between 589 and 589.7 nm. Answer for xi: 589.591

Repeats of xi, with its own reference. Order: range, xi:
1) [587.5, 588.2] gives 587.558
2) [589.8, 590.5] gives 590.406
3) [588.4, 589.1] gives 588.506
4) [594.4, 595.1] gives 594.498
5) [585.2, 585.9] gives 585.262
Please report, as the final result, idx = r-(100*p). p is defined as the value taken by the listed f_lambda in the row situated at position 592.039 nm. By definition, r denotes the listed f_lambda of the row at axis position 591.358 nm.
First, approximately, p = 10.6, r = 10.3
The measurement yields -1050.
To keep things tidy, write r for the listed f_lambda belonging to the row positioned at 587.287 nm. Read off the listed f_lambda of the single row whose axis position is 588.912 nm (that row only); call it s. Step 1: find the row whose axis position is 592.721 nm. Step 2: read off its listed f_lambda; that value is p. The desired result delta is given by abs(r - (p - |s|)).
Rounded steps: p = 10.7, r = 10.1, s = 8.22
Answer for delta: 7.6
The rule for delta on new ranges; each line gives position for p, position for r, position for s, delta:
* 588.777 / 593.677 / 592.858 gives 12.1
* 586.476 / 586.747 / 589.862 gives 8.7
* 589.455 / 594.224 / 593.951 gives 12.6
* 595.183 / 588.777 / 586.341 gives 8.5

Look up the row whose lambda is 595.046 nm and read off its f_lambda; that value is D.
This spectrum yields 9.96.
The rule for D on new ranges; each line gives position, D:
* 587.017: 10.7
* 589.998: 9.25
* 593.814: 10.1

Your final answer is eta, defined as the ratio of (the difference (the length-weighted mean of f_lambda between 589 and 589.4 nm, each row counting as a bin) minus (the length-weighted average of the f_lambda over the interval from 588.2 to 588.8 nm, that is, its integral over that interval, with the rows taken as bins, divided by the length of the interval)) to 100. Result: -0.0124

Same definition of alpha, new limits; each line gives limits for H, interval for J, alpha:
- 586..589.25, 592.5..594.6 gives 3.4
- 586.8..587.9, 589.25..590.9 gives -1.4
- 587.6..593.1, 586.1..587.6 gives 12.2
